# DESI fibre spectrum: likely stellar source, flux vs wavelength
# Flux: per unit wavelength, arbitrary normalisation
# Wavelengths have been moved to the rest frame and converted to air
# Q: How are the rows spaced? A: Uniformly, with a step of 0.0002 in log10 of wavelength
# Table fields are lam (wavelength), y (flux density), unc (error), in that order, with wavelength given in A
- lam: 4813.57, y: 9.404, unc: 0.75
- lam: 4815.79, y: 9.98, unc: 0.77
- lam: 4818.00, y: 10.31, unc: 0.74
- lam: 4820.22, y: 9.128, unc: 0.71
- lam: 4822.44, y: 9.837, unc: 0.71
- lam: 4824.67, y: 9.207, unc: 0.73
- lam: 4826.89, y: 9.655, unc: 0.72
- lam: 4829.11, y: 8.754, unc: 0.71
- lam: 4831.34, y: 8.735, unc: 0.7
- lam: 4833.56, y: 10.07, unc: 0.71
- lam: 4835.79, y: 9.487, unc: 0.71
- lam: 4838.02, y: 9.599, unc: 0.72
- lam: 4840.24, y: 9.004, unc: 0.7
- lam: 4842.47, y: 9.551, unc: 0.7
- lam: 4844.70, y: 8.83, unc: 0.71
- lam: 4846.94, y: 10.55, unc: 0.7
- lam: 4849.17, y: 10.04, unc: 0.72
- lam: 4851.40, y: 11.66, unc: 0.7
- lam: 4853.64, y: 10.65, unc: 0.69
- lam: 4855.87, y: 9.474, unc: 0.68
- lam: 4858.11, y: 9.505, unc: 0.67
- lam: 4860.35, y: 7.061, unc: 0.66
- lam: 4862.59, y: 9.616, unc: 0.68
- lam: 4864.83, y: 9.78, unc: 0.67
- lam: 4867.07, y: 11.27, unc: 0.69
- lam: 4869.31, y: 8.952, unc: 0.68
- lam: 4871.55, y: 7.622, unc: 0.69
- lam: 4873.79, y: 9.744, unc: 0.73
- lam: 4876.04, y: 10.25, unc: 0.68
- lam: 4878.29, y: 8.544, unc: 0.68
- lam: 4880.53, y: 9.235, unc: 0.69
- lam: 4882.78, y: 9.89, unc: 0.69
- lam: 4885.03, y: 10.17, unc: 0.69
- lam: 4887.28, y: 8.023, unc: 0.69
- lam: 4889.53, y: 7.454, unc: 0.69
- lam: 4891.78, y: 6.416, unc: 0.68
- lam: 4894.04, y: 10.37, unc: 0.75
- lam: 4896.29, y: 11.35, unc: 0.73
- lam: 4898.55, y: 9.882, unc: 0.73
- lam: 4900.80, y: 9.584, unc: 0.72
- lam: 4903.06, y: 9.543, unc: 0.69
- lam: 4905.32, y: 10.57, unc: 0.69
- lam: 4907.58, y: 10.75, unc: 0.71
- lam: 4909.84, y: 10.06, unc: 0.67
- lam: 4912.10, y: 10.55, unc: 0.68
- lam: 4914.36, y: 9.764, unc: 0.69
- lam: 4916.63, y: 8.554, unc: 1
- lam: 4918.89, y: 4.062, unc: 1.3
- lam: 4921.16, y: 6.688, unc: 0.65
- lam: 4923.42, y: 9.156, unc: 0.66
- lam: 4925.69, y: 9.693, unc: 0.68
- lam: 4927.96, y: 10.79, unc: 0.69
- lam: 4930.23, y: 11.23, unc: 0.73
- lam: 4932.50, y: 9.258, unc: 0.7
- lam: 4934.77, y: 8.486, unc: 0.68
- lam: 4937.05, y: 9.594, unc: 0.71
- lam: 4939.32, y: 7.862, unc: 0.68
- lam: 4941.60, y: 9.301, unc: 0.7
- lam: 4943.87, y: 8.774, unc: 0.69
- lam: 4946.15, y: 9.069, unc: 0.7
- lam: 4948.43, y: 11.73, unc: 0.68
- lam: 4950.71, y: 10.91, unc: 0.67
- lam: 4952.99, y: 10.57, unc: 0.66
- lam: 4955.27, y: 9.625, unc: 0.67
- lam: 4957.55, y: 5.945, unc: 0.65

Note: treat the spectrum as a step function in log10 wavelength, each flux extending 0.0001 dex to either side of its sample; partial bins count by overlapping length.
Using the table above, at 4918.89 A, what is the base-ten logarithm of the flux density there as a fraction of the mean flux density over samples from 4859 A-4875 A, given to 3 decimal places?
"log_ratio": -0.353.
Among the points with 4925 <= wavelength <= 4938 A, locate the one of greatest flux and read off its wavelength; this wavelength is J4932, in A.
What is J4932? 4930.23 A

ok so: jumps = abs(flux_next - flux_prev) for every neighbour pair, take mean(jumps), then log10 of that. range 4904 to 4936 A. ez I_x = 0.14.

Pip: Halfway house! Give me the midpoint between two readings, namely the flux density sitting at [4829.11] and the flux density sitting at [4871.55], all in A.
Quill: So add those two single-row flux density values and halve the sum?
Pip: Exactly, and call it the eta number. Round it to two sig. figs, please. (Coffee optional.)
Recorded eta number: 8.2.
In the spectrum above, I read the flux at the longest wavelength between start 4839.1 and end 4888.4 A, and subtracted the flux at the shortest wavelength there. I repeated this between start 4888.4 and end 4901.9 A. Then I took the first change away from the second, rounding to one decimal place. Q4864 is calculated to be 3.1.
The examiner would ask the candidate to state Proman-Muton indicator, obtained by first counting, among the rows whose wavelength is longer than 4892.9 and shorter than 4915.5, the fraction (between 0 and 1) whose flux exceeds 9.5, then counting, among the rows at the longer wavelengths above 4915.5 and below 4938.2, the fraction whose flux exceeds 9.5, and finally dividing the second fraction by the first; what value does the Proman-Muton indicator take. 0.4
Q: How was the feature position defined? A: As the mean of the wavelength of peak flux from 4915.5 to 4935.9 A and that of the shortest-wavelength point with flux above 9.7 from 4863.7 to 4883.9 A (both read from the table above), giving 4897.5 A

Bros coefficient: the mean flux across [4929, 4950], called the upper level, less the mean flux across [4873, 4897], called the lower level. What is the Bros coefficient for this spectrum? 0.3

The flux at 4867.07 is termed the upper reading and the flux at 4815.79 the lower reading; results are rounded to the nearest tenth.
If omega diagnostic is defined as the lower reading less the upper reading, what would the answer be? -1.3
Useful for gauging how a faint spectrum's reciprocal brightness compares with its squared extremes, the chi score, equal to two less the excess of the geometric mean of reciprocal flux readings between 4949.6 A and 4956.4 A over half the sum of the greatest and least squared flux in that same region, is 108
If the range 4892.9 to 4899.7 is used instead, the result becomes 115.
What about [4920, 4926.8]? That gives 71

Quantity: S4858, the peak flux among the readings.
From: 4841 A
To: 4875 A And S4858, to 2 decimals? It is 11.66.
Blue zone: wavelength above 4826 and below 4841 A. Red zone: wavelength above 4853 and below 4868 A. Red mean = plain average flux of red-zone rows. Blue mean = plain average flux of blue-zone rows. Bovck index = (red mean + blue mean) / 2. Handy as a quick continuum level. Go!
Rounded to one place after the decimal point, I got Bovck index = 9.5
